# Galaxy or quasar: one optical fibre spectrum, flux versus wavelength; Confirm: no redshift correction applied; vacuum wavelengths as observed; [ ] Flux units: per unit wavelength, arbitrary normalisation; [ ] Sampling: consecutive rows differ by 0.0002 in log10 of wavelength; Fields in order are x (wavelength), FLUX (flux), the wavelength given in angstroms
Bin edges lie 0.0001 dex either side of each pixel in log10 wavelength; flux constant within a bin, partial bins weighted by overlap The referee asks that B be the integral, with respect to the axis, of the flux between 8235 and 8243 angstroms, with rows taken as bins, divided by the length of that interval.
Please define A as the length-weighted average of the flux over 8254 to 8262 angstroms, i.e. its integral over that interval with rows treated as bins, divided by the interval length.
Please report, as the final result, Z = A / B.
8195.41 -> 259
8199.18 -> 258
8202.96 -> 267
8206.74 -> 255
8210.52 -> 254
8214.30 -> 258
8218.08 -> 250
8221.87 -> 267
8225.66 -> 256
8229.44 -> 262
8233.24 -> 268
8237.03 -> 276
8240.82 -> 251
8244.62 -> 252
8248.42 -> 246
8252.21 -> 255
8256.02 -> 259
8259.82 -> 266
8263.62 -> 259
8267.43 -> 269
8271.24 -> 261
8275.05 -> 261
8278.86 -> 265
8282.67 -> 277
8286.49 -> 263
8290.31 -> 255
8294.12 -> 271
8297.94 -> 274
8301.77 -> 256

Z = 0.996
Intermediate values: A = 262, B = 263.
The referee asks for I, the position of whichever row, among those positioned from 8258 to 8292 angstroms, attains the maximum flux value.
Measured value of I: 8282.67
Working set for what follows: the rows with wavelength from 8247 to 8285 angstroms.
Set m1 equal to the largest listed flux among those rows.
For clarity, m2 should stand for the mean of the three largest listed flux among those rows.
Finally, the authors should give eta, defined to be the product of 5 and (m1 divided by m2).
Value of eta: 5.12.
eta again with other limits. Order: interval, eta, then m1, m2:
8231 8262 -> 5.11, 276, 270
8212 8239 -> 5.10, 276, 270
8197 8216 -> 5.11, 267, 261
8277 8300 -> 5.05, 277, 274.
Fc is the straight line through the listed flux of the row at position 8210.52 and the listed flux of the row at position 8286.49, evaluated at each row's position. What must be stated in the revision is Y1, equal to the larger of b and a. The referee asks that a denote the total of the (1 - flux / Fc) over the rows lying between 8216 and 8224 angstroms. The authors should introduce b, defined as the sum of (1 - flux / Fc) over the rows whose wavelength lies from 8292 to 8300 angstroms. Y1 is -0.026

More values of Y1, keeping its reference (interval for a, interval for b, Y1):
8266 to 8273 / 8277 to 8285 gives -0.031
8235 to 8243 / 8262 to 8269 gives -0.027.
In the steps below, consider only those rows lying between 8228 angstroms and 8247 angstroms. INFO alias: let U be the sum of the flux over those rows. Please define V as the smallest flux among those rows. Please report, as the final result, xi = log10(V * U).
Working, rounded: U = 1309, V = 251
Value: 5.52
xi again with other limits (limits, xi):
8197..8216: 5.52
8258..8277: 5.53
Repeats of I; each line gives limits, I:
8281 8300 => 8282.67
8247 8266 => 8259.82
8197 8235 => 8233.24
